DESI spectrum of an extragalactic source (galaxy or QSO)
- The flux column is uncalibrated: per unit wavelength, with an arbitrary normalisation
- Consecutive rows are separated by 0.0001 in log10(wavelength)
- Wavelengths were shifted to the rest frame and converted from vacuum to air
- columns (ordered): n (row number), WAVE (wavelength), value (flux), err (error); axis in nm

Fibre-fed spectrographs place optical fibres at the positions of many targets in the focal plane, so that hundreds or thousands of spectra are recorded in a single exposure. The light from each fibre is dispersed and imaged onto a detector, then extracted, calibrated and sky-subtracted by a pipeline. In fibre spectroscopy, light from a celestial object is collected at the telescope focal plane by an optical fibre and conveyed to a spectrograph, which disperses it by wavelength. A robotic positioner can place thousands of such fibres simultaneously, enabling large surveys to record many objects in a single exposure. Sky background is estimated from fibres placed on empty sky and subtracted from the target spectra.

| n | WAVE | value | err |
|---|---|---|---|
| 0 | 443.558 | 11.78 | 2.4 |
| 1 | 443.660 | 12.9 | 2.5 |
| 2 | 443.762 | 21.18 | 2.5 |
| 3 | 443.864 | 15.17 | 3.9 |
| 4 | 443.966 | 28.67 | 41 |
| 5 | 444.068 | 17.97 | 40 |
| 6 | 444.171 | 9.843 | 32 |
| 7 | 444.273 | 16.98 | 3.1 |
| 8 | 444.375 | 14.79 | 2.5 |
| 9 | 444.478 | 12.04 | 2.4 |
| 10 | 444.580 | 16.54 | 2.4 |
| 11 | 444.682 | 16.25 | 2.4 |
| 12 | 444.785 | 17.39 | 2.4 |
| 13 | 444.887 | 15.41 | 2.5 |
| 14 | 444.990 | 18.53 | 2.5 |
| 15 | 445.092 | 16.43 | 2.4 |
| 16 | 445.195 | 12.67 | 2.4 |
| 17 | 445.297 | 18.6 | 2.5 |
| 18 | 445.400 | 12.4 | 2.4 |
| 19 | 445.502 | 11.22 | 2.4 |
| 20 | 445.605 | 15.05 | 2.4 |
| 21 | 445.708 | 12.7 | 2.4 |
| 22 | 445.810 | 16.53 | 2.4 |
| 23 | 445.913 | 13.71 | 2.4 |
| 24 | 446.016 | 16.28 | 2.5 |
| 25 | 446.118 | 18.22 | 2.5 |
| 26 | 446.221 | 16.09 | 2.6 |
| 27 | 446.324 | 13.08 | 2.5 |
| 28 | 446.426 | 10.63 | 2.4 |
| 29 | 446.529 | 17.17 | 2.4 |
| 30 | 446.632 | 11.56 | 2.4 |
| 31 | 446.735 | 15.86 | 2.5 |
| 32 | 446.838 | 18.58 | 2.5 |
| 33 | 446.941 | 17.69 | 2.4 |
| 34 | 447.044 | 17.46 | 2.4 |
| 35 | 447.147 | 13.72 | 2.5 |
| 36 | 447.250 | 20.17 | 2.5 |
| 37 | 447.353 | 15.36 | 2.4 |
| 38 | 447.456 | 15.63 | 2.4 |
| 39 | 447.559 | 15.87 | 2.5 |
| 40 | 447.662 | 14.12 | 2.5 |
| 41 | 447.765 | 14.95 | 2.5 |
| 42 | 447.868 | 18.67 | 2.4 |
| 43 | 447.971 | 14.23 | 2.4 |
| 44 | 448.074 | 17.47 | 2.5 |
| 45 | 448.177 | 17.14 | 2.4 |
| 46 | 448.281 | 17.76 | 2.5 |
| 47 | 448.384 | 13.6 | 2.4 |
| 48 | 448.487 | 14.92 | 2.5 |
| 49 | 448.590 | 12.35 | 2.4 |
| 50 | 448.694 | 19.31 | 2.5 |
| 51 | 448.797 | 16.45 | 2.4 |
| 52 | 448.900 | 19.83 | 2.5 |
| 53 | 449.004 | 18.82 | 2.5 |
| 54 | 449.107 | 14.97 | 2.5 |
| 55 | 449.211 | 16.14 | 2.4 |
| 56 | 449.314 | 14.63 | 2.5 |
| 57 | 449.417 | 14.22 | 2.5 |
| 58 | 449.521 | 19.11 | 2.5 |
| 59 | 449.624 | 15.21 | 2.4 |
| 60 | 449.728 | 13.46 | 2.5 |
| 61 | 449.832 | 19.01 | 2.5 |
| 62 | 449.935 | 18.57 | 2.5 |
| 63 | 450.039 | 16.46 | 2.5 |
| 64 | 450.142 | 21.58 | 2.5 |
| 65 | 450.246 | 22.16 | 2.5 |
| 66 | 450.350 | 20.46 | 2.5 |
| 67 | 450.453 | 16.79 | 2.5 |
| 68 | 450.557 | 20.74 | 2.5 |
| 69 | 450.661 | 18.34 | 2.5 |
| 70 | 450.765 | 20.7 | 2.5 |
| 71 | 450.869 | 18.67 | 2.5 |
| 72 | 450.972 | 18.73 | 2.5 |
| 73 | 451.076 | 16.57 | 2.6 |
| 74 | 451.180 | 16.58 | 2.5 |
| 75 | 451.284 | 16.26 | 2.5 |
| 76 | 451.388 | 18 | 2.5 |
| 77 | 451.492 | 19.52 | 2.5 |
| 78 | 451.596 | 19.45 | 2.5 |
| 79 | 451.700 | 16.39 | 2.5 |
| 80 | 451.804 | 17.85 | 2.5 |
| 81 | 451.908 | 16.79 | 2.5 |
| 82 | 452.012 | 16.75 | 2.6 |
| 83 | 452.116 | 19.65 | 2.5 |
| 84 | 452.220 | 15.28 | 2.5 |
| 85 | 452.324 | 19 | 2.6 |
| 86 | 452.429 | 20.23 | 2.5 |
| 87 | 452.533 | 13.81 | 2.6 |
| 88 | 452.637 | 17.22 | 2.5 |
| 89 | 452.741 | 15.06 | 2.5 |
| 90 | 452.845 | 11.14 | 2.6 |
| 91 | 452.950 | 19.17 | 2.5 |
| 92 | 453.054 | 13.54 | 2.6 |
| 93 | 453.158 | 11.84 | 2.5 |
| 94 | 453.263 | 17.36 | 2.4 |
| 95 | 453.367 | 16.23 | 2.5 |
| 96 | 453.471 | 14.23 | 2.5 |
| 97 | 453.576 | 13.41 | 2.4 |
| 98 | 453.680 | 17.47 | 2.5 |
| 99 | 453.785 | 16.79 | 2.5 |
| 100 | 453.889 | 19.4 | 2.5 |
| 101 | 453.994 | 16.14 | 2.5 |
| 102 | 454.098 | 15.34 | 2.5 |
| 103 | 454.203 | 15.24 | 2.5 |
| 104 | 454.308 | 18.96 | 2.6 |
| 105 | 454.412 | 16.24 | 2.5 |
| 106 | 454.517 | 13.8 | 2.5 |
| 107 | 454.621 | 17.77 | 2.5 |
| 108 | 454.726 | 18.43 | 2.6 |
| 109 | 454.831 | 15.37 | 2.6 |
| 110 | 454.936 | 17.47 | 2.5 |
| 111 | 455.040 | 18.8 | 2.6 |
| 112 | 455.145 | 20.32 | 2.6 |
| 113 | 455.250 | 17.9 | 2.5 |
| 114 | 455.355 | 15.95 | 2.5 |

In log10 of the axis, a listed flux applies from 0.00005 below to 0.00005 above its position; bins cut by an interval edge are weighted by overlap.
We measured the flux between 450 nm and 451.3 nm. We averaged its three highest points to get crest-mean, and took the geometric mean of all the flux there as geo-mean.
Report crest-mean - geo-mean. 2.8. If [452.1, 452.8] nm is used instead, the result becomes 2.6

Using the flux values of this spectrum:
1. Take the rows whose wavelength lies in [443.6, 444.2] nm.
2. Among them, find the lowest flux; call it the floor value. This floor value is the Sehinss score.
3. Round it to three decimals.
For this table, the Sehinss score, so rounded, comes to 9.843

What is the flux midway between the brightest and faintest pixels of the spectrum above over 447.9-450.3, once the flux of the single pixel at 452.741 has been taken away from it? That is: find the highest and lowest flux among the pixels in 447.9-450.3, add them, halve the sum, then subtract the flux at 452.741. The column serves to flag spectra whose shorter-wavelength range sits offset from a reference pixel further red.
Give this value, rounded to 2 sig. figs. 2.2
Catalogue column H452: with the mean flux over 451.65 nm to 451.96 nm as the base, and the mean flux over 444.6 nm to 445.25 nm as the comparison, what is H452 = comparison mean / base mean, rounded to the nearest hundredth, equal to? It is 0.95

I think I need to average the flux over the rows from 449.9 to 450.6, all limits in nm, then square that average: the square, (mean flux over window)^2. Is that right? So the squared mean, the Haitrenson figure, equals 382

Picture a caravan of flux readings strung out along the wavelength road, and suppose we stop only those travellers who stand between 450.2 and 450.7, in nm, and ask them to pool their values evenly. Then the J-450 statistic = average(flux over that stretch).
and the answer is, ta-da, 19.7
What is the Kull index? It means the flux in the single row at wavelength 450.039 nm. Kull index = 16.46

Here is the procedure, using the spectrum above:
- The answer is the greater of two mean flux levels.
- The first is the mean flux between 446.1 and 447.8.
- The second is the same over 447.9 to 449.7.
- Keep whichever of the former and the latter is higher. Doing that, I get 16.2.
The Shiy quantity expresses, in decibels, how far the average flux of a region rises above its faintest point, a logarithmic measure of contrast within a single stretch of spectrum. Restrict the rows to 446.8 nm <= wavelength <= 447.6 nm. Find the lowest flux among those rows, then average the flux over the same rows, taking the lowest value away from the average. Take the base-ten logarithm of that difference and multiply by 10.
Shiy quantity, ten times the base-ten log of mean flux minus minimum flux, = 4.9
